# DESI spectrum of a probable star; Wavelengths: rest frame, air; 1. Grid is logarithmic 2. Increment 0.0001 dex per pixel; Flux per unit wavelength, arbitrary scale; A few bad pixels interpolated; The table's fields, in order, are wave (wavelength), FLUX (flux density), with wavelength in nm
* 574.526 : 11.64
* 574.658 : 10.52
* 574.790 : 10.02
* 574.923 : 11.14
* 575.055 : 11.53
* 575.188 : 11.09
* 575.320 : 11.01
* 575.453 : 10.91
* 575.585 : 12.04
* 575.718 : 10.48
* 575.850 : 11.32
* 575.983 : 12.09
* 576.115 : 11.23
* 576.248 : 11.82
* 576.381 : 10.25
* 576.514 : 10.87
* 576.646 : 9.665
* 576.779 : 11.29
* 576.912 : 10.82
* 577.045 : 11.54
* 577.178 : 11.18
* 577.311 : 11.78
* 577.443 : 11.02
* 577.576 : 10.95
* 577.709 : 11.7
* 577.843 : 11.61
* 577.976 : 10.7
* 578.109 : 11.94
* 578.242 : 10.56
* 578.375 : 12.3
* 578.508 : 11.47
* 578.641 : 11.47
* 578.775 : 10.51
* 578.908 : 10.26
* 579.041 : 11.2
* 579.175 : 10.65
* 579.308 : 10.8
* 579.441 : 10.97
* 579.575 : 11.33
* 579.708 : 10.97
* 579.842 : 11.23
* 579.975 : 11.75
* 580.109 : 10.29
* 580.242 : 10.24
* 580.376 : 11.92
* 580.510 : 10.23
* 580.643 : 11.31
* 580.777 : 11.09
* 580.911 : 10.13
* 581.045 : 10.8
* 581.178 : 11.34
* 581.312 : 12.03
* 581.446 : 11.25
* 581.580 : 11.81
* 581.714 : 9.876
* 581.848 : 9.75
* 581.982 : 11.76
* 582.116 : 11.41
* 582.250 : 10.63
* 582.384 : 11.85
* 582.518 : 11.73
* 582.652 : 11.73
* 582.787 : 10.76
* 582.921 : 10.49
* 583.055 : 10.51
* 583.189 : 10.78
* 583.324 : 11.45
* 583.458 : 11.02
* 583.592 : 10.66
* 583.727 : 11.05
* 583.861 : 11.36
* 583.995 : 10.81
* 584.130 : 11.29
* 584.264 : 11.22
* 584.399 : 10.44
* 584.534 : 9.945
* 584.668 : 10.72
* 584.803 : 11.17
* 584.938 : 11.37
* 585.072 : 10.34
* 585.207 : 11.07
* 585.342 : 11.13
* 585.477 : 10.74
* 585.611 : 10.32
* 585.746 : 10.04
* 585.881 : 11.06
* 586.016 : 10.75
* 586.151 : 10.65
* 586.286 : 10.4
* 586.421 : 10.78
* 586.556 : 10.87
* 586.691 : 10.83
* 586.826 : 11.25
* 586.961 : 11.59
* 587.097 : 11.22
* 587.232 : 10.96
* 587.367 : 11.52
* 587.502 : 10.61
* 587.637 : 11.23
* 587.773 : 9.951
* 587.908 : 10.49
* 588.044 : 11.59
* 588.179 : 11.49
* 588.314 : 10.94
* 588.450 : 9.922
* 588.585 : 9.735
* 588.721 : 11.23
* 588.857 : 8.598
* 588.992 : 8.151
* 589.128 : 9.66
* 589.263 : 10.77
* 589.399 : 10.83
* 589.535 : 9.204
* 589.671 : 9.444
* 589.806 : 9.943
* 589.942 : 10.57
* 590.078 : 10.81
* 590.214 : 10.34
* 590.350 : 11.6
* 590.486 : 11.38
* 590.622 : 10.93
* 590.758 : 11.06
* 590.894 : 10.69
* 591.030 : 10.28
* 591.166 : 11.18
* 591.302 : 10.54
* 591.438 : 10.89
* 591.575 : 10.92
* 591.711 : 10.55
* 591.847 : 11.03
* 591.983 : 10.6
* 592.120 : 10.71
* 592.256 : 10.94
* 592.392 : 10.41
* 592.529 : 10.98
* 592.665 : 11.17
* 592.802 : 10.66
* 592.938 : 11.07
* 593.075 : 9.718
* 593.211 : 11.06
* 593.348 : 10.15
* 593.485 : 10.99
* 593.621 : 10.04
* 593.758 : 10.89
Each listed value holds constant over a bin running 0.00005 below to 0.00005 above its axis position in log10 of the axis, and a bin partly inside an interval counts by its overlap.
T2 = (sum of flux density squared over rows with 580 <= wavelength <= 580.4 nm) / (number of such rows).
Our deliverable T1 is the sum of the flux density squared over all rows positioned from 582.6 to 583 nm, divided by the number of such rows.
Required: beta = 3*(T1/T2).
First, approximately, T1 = 121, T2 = 118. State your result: 3.09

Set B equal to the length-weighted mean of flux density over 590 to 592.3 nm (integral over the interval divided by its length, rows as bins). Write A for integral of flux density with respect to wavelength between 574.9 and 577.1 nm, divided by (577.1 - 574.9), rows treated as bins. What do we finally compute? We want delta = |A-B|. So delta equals 0.27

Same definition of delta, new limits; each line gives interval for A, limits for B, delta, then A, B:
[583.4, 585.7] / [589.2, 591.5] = 0.24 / 10.9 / 10.6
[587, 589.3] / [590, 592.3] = 0.36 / 10.5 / 10.8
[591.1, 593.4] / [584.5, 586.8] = 0.00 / 10.7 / 10.7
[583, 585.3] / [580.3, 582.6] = 0.22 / 10.9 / 11.1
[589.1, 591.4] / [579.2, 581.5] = 0.47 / 10.6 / 11.0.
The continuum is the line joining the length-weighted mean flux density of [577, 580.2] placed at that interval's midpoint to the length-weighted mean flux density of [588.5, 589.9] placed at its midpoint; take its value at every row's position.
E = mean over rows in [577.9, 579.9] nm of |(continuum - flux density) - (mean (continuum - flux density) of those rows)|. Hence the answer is 0.44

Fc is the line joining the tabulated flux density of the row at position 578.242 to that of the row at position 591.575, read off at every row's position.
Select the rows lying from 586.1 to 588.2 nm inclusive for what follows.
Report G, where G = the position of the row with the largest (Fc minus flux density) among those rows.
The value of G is 587.773 nm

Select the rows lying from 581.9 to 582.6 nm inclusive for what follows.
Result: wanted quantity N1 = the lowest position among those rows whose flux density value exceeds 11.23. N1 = 581.982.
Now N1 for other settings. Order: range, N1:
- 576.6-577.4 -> 576.779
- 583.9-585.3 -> 584.130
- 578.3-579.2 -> 578.375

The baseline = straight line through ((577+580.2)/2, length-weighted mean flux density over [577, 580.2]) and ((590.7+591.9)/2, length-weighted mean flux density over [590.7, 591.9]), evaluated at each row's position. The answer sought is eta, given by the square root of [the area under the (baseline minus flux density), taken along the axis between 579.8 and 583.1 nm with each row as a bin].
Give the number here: 0.38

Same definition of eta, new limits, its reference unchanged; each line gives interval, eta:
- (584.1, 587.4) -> 0.57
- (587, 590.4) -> 1.21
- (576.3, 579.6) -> 0.61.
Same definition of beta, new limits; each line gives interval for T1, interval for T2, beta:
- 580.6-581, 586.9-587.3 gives 2.79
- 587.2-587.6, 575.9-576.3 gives 2.66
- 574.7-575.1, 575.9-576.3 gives 2.60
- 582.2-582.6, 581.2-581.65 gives 2.86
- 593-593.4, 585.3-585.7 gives 2.77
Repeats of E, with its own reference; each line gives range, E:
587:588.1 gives 0.44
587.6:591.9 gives 0.70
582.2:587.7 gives 0.40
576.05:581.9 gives 0.54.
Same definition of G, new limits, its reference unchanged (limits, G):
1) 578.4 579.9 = 578.908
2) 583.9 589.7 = 588.992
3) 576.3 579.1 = 576.646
